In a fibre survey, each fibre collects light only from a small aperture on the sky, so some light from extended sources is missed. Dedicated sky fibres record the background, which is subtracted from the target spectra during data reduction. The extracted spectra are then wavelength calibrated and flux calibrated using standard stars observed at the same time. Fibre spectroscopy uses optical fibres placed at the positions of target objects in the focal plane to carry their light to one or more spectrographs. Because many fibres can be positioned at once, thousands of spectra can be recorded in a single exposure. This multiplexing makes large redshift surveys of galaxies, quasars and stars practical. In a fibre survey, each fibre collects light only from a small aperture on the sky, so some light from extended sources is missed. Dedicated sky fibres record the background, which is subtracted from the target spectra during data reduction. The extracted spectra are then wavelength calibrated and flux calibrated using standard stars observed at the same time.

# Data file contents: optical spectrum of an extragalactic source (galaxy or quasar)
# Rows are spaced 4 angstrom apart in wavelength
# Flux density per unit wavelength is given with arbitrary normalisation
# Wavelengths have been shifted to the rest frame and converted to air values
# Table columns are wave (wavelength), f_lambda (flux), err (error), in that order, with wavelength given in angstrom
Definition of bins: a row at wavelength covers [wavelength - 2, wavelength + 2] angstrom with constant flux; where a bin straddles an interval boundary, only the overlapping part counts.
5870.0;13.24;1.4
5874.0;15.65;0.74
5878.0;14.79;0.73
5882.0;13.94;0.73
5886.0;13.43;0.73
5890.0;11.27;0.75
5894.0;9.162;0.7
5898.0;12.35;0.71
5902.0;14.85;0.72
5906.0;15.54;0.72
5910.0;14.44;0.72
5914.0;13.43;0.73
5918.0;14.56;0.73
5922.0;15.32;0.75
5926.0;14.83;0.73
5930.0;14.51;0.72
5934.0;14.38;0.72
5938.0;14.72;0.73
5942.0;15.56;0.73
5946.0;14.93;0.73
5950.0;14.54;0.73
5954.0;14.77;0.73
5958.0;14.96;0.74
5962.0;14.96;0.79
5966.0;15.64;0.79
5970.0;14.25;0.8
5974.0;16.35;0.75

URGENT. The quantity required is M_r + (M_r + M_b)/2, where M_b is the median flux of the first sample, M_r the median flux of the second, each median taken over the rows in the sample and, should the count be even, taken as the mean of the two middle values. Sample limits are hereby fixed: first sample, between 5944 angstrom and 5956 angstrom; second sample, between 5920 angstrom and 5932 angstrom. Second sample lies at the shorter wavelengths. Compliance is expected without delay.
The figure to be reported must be 29.6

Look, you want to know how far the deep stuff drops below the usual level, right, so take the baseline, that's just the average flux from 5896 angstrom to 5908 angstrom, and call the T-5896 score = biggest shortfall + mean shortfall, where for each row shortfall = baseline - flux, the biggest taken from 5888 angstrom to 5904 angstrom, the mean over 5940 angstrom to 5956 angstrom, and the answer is 4.4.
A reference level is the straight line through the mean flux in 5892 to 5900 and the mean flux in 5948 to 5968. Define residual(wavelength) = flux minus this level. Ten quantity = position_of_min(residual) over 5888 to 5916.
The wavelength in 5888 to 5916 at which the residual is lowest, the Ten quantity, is 5894.0 angstrom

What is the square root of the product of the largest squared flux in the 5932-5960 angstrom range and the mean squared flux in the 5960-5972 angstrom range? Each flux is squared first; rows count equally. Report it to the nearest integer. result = 233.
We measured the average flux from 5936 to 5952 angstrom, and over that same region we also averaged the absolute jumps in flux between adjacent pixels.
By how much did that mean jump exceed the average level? -14.3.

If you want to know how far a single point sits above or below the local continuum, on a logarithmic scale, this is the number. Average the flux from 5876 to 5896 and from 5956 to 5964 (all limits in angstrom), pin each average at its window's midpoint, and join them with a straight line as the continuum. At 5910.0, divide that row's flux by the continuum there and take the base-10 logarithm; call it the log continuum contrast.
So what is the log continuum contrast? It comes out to 0.035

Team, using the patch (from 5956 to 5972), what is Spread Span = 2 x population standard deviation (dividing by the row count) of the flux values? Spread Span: 1.0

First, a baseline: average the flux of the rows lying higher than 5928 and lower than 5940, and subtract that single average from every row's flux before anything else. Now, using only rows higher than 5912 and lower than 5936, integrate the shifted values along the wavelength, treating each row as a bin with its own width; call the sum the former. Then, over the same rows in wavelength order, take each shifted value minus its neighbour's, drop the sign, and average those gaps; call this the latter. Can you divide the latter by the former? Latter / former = -0.74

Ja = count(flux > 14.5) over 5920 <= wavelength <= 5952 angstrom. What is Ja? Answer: 7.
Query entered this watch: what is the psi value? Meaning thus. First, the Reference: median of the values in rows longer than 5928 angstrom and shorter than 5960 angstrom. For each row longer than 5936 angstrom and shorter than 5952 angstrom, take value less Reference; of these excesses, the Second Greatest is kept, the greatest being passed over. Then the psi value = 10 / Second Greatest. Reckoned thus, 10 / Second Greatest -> 54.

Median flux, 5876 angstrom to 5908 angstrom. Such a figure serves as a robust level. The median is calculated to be 13.7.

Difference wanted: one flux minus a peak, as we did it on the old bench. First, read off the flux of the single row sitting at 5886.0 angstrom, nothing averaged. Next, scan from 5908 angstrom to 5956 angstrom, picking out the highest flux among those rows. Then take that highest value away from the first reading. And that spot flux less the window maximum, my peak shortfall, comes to -2.1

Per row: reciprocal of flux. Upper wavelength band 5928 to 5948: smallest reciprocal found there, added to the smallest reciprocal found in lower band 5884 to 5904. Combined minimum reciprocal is 0.132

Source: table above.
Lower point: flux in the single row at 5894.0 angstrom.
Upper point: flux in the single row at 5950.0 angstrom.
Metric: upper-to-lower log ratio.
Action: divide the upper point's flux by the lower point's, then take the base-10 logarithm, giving 0.20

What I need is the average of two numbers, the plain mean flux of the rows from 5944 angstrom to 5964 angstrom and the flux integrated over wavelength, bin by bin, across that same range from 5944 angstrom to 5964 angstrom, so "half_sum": 156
